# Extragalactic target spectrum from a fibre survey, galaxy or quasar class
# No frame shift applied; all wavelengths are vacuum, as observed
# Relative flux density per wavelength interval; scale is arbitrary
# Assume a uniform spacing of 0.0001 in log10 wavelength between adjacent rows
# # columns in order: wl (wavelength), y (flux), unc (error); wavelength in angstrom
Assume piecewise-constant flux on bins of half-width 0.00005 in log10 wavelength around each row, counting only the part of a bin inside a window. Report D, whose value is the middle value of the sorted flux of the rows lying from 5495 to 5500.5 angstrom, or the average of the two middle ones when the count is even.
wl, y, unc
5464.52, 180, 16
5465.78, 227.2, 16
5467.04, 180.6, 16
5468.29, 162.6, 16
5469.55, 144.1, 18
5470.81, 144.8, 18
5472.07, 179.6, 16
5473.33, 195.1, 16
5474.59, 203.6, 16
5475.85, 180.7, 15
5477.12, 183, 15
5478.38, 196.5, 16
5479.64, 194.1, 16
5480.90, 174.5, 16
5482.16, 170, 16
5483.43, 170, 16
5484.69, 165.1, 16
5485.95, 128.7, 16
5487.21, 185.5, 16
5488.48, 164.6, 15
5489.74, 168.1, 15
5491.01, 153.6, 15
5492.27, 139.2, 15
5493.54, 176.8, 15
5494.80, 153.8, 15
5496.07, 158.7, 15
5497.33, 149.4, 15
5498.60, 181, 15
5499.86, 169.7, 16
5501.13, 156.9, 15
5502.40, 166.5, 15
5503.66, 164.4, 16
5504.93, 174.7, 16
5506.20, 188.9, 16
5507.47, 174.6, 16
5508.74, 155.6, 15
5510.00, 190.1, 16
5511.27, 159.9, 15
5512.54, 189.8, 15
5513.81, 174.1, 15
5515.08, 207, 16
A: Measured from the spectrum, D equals 164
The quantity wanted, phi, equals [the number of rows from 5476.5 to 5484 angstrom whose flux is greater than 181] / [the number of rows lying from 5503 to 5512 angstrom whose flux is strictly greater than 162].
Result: 0.6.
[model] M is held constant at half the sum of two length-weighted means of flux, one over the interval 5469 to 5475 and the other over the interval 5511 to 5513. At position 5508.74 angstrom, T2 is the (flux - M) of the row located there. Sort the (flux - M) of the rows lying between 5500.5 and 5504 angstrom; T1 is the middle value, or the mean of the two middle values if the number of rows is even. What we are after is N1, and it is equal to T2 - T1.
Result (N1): -9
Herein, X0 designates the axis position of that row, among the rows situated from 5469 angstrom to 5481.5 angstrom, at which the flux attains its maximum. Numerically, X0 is 5474.59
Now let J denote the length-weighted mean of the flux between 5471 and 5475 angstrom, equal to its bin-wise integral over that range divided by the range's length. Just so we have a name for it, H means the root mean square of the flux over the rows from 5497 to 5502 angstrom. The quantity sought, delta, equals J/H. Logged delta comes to 1.13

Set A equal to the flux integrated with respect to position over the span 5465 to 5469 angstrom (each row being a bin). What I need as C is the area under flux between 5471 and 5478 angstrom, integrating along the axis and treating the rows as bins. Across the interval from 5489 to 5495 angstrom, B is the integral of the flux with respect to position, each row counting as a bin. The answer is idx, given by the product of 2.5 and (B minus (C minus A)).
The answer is 1022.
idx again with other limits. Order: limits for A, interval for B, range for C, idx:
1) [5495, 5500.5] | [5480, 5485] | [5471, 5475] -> 2527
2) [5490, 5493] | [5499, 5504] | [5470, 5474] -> 1468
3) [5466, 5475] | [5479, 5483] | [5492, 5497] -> 3748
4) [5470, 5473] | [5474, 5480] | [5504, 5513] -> 151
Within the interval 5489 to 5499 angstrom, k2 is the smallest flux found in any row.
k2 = 139.2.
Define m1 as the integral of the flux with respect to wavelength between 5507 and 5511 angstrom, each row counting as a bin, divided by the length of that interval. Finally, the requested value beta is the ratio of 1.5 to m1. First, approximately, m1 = 172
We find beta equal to 0.0087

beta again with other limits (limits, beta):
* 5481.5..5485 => 0.0089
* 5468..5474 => 0.0091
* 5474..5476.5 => 0.0078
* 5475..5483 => 0.0082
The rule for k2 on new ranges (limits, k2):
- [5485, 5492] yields 128.7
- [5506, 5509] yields 155.6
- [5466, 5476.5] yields 144.1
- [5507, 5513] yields 155.6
